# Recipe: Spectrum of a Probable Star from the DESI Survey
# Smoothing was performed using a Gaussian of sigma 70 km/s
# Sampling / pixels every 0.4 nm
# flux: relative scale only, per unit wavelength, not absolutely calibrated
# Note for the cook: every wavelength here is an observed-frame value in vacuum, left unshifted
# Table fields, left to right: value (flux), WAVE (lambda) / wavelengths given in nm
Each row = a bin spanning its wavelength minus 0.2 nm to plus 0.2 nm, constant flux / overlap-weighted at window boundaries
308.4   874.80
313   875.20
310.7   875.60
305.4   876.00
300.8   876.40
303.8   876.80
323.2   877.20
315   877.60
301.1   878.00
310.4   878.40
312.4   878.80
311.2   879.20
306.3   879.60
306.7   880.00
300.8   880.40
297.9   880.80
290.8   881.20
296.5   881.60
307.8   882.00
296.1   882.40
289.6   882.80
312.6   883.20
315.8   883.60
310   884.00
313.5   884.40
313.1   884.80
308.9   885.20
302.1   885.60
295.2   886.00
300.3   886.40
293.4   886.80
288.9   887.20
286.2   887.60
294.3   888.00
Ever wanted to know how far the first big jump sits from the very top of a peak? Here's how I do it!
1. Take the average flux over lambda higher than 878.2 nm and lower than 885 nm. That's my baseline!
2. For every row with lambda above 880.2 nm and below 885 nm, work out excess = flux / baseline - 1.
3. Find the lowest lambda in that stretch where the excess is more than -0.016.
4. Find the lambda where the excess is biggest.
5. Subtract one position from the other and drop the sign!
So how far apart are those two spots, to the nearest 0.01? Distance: 3.20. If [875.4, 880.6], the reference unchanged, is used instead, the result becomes 1.60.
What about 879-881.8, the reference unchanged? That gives 0.00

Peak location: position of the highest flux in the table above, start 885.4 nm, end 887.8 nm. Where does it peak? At 885.60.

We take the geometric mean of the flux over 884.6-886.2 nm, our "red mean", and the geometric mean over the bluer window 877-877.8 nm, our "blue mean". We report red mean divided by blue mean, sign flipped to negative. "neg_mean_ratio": -0.96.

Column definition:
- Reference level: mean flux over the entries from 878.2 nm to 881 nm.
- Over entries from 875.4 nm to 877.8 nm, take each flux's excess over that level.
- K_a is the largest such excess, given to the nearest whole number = 17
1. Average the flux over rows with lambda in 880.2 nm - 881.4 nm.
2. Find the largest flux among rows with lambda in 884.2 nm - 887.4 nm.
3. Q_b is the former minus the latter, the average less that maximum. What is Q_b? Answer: -17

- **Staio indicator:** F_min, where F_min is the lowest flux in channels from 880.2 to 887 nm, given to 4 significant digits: 289.6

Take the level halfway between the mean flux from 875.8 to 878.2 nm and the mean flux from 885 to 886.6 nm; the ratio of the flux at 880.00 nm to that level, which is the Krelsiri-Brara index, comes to 1.006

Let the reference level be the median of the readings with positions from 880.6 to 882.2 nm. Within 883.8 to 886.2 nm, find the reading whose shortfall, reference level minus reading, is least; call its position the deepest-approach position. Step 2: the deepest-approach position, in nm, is 884.40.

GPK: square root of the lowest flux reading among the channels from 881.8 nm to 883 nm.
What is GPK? 17.0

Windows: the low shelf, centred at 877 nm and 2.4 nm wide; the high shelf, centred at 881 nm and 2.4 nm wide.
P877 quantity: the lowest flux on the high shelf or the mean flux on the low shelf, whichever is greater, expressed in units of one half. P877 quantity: 616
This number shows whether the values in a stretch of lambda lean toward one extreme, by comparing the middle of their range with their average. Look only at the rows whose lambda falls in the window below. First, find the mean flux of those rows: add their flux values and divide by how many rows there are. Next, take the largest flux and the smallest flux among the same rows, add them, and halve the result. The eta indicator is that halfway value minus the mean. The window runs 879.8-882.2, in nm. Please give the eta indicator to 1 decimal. -0.8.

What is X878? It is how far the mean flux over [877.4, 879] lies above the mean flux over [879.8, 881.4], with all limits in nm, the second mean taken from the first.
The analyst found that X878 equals 11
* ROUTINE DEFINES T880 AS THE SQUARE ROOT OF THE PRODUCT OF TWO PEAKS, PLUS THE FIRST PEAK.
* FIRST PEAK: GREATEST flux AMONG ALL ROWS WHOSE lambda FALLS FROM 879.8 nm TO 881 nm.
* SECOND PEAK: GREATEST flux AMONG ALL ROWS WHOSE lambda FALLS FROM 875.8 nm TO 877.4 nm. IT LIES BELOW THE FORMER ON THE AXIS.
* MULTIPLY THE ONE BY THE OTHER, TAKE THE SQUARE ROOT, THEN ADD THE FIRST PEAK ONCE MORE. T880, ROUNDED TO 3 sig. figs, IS 622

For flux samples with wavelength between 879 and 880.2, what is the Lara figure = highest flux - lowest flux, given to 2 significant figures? 4.9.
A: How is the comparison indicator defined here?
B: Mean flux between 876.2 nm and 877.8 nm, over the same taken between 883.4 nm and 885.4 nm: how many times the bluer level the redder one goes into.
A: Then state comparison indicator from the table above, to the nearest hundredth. 1.00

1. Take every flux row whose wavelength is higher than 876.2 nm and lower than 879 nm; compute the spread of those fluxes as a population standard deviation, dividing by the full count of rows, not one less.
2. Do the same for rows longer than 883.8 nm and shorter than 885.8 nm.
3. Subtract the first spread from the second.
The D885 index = -4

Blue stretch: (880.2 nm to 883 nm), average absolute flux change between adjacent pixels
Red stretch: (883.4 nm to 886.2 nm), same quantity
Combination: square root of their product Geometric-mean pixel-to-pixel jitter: 5.9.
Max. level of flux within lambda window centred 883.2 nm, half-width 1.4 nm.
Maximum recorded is 315.8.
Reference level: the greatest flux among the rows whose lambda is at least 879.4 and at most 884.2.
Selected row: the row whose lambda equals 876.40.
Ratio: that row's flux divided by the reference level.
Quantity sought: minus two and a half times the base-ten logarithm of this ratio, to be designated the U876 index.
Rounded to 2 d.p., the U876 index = 0.05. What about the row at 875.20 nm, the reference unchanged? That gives 0.01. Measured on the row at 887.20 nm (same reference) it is 0.10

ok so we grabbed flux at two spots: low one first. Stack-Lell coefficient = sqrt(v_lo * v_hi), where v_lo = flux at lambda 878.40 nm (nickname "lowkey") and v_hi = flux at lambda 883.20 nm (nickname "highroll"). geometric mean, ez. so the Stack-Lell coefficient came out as 311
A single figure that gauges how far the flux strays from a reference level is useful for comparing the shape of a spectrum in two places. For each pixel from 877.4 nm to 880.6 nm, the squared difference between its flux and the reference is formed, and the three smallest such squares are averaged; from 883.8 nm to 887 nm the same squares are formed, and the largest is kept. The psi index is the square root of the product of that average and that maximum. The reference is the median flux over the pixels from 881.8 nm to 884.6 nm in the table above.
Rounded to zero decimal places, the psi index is 26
